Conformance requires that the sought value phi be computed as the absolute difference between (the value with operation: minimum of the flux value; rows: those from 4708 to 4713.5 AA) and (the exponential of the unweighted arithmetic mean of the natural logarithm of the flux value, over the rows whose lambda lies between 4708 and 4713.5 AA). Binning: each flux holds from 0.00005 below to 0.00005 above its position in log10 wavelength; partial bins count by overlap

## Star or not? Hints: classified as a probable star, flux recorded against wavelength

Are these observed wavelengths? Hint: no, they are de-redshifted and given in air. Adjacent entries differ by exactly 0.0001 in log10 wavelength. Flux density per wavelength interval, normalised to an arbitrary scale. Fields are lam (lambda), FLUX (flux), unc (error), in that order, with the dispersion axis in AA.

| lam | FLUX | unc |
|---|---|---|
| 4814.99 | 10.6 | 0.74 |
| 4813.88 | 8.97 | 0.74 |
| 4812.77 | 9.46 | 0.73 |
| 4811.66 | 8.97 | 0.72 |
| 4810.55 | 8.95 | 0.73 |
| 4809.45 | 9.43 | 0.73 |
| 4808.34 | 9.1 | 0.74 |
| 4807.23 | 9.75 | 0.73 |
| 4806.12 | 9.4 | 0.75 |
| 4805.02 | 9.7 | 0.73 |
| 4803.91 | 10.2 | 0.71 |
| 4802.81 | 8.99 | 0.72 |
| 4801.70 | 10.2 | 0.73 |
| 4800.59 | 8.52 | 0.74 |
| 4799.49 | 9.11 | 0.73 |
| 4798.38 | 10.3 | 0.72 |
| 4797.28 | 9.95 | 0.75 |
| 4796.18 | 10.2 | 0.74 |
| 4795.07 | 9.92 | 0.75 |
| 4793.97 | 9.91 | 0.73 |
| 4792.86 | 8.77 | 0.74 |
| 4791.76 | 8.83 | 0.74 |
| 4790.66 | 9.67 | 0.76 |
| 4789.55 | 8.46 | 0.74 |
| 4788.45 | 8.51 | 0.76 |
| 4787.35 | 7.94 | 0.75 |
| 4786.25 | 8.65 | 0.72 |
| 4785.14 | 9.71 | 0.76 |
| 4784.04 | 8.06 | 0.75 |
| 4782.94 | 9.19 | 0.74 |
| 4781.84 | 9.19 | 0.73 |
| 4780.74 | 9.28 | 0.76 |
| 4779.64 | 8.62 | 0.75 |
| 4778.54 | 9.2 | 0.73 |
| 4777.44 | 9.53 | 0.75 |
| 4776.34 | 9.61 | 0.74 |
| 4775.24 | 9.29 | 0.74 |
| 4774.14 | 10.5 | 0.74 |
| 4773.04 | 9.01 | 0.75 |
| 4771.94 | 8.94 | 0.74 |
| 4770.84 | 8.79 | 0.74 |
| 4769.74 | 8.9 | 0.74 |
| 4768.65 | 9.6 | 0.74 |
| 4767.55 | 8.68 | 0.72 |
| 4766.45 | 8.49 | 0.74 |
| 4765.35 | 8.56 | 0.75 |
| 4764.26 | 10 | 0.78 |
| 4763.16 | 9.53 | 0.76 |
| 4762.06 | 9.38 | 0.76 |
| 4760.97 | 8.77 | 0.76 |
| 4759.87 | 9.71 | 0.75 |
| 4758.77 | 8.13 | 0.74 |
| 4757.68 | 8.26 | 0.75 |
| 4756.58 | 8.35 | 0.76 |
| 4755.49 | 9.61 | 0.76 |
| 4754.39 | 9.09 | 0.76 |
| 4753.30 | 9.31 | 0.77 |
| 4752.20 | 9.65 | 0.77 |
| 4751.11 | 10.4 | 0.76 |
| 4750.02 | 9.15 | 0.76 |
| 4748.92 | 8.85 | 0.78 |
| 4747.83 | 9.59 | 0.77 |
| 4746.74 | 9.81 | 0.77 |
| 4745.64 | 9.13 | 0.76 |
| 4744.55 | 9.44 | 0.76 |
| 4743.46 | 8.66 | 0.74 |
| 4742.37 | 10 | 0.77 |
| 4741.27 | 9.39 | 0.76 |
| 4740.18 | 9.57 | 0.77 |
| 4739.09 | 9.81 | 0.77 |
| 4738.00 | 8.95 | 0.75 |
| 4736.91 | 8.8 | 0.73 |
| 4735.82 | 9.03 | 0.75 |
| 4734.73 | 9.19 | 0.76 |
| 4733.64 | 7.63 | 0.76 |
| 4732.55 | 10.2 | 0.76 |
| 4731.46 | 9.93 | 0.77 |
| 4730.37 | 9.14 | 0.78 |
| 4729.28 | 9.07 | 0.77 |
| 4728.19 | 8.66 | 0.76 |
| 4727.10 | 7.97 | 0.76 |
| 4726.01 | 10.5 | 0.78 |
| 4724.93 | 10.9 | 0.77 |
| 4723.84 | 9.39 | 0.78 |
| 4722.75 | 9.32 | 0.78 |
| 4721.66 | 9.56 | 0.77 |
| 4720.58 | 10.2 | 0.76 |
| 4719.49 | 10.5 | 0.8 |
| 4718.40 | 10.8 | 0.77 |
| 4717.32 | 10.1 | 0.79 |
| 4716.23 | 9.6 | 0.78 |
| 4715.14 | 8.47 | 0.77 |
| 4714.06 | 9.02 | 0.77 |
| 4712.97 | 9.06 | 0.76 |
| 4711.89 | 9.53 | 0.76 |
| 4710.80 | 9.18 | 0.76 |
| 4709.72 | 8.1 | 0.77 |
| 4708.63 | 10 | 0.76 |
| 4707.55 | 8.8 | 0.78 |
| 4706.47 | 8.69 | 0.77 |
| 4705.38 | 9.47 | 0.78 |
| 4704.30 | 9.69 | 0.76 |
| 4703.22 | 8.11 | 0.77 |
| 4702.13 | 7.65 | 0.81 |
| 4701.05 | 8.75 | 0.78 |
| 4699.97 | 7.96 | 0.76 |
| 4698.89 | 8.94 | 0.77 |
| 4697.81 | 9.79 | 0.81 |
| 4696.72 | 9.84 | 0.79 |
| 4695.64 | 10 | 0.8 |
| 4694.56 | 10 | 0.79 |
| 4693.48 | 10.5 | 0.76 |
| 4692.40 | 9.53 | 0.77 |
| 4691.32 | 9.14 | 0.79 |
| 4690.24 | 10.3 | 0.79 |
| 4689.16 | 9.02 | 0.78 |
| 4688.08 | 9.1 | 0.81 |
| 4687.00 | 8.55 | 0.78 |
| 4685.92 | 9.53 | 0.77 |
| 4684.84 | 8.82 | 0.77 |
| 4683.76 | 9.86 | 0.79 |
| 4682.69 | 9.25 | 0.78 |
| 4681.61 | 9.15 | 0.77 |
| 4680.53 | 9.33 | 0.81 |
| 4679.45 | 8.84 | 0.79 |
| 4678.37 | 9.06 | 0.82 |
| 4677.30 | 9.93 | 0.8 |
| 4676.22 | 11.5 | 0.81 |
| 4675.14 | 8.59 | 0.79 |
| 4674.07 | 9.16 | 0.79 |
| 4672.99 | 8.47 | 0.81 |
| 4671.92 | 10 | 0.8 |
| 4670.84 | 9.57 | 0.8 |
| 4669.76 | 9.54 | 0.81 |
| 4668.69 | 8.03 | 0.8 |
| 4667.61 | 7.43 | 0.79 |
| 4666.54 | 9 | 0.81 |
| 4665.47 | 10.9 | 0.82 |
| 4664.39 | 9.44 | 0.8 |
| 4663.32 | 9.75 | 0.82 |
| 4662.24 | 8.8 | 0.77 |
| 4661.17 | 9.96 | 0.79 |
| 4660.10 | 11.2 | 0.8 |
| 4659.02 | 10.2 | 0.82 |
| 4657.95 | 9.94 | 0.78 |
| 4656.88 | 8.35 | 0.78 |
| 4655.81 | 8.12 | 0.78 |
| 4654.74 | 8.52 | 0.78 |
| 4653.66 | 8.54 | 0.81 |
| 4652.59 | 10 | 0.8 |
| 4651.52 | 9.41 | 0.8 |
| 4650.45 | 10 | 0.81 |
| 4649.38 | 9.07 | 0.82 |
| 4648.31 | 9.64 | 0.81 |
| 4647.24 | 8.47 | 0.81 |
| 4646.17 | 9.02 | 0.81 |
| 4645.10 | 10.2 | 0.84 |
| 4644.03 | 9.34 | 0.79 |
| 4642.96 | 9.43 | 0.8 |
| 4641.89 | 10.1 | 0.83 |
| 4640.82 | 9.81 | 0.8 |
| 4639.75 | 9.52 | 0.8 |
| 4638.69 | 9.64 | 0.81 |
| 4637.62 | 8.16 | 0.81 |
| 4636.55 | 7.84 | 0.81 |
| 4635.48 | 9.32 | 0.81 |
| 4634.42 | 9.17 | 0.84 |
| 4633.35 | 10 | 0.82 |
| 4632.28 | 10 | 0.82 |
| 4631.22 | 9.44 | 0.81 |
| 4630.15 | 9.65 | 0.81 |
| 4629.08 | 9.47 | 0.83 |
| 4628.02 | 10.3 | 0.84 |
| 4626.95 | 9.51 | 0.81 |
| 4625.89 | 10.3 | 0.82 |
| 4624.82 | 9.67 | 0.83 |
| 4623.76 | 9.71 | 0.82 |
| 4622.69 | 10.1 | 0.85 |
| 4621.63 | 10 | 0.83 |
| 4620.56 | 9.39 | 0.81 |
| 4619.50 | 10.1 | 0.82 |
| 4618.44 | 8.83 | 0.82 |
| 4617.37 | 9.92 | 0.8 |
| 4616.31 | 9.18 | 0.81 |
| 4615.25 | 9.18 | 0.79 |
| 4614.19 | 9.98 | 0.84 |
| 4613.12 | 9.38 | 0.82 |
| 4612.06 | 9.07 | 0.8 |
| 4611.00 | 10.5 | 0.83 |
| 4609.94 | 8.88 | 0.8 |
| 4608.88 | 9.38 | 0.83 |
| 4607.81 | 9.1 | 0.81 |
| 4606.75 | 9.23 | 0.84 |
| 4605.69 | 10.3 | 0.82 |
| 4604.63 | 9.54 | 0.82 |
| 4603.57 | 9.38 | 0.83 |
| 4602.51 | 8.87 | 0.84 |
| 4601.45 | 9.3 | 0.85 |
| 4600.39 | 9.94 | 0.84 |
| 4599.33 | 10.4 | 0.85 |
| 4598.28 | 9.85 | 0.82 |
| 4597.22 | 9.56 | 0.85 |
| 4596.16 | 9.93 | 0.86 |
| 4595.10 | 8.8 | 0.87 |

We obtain 1.05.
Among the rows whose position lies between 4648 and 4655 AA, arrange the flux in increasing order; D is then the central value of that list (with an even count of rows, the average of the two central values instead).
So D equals 9.41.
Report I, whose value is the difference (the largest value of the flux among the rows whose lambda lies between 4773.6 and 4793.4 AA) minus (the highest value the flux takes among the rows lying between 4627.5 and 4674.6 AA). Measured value -0.7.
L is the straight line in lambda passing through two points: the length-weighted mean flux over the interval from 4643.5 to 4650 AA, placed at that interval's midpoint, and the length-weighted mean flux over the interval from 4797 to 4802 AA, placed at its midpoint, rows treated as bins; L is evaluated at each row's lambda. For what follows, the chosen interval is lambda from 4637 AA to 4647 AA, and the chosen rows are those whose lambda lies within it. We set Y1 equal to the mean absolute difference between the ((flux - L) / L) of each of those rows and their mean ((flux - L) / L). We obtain 0.046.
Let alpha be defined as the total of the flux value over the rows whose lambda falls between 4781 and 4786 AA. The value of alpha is 36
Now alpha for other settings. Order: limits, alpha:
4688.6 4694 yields 48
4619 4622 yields 29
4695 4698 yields 30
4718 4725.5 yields 71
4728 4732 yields 37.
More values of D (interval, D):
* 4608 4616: 9.38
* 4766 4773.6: 8.90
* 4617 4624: 9.92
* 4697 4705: 8.75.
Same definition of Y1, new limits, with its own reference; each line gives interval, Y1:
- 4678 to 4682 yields 0.015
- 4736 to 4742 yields 0.036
